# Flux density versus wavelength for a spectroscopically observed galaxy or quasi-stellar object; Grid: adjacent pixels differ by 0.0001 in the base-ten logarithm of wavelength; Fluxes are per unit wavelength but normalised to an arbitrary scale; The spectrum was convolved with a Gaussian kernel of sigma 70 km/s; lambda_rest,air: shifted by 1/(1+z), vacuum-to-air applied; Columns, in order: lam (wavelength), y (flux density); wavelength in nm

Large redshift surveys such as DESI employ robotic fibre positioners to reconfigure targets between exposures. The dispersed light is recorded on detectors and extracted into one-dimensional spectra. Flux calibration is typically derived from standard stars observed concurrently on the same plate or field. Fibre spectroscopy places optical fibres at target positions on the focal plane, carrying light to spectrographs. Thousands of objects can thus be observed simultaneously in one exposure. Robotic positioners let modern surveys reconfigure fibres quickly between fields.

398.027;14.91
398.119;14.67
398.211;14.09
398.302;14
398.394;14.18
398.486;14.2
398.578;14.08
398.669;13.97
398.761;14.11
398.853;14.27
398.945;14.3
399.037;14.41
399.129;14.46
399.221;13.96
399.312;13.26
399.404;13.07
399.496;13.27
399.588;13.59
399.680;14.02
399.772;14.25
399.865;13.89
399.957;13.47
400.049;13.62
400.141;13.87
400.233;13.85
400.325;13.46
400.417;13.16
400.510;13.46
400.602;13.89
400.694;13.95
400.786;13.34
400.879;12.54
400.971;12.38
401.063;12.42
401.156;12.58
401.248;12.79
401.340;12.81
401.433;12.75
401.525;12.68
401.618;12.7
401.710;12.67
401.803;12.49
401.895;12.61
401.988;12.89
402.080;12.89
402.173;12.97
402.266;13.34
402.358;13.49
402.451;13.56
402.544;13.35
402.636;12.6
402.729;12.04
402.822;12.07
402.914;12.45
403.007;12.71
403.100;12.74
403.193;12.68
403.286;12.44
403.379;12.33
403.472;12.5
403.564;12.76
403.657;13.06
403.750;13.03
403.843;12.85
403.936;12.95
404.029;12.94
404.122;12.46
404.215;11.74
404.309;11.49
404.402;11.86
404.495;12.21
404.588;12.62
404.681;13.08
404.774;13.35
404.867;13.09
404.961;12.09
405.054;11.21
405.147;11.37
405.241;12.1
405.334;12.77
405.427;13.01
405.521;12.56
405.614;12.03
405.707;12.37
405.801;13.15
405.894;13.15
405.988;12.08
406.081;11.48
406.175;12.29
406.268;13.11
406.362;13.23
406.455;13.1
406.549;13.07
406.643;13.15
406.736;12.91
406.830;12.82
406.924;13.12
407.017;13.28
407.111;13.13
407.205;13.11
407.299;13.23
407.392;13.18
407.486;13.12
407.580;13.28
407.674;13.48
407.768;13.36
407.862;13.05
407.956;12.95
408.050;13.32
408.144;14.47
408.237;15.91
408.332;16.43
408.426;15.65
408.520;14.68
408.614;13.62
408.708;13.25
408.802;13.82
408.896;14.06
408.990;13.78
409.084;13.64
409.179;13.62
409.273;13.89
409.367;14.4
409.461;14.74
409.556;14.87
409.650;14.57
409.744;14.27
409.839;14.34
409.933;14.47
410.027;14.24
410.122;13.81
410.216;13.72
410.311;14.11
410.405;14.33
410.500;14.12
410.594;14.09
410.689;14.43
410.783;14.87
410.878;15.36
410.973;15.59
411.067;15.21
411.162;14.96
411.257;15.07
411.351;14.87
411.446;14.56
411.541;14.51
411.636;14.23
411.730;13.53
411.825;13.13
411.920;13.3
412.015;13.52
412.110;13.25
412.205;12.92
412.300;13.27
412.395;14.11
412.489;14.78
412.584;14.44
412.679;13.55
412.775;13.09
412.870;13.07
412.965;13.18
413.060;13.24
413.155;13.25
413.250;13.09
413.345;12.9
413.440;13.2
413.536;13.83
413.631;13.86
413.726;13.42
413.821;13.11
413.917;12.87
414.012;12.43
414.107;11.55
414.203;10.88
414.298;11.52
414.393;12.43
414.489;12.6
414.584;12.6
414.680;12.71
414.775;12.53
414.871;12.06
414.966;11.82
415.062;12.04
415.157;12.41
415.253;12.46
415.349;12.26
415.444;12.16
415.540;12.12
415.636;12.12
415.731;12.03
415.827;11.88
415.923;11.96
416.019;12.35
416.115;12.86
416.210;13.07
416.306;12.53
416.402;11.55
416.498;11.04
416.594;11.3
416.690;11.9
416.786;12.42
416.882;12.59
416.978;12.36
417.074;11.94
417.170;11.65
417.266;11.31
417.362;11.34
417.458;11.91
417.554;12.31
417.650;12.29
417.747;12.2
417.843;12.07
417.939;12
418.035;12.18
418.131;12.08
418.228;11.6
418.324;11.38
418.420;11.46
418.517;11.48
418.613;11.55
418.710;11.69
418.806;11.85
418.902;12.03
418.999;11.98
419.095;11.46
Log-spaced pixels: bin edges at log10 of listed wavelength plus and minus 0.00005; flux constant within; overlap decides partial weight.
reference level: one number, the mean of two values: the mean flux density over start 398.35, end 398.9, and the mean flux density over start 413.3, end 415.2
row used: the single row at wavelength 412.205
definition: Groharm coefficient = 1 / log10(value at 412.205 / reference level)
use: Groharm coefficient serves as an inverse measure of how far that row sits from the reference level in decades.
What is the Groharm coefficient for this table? -73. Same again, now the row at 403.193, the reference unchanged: -46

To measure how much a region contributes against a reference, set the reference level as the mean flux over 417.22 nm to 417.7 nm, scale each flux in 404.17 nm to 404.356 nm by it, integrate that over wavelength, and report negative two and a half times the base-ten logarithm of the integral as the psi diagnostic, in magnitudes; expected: 1.85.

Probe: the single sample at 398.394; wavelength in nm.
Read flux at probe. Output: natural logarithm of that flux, 2.65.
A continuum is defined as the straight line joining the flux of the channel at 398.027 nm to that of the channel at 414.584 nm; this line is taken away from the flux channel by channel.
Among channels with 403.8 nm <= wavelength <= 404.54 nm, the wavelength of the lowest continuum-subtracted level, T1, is 404.309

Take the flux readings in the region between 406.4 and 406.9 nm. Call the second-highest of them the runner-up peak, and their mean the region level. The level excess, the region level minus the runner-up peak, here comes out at -0.09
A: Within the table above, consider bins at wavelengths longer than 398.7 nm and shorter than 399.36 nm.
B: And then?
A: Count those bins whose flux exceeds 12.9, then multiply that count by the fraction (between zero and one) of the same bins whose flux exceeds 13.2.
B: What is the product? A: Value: 7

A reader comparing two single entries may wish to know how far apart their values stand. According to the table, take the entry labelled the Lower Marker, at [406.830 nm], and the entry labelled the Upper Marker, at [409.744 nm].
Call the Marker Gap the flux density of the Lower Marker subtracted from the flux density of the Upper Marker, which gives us 1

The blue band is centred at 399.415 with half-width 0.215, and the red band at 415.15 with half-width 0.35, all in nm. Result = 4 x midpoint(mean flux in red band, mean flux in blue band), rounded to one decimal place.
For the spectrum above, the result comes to 51.2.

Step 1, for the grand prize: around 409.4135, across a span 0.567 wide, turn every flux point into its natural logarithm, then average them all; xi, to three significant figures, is 2.66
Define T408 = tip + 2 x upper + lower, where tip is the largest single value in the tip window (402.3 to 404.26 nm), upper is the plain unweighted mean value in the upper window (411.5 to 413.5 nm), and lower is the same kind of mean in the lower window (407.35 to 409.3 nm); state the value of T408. 54.5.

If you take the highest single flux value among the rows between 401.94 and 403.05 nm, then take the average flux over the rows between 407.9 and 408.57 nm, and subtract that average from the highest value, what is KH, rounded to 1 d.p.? -1.2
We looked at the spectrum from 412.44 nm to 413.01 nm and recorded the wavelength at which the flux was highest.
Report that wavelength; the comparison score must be 412.489 nm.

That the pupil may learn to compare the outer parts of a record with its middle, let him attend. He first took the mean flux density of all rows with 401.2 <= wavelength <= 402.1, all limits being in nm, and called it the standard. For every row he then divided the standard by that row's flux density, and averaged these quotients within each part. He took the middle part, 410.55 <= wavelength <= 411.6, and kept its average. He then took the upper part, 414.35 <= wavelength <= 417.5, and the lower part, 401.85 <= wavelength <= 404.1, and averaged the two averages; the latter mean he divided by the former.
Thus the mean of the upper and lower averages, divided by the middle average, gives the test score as 1.19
